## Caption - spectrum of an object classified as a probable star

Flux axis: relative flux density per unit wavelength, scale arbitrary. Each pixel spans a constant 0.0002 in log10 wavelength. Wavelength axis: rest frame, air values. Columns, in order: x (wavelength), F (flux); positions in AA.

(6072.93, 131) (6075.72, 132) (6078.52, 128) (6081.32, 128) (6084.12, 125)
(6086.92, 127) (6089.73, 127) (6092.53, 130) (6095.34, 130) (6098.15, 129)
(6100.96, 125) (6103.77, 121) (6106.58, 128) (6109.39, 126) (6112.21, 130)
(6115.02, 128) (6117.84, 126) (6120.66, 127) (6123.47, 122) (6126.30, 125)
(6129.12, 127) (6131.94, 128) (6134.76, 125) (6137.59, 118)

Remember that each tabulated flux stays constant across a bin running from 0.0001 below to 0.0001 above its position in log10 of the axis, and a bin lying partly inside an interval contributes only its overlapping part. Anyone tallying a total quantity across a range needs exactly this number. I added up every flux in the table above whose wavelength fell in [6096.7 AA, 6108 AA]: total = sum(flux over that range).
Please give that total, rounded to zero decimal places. 503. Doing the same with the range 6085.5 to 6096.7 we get 514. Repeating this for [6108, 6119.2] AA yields 510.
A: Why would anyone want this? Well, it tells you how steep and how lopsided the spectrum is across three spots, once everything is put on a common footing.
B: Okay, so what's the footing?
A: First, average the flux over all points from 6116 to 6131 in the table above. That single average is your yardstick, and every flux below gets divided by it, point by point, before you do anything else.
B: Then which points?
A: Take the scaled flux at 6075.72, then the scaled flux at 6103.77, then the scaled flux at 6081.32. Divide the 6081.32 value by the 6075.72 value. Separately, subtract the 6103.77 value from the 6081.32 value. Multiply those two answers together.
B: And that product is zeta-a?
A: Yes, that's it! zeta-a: 0.05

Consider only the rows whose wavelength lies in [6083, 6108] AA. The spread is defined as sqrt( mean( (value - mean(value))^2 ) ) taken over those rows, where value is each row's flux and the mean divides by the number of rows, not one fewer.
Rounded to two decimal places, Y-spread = 2.73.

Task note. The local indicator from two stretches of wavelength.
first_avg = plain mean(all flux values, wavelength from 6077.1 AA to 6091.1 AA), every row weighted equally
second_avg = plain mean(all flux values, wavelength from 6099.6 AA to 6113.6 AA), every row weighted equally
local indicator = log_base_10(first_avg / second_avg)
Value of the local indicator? 0.0034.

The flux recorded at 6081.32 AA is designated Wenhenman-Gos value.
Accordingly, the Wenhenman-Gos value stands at 128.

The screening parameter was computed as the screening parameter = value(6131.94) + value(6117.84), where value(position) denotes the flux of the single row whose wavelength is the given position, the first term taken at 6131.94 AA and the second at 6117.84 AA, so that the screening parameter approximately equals 254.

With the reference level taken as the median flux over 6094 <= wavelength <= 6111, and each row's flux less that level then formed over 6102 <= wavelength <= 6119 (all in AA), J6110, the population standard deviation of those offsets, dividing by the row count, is 2.8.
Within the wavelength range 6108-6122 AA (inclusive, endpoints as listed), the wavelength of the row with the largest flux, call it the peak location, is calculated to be 6112.21 AA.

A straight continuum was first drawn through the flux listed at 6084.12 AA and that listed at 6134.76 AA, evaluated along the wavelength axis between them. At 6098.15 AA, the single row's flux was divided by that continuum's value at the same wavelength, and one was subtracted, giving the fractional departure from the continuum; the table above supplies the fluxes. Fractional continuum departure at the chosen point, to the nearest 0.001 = 0.032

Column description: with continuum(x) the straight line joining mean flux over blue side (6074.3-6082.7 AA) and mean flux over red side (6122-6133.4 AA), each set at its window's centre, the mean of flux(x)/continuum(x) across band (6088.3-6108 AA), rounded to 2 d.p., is 0.99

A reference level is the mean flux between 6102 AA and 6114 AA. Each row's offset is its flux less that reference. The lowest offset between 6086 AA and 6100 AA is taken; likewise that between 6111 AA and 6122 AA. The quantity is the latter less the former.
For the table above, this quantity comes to -1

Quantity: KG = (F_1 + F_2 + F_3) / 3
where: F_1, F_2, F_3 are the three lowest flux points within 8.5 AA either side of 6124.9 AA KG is 124.3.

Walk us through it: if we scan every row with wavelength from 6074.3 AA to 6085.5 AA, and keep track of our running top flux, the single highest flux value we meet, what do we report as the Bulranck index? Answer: 132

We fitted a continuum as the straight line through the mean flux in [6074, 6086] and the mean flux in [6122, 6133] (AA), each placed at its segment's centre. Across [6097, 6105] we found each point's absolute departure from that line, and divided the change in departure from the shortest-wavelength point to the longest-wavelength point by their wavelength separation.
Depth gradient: 0.7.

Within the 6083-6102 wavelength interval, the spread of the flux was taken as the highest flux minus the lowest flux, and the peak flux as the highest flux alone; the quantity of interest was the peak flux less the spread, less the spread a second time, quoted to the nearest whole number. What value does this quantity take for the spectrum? 120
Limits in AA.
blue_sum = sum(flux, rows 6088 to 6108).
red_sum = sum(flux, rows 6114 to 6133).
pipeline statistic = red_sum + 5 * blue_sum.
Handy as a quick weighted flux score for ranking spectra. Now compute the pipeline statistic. 5333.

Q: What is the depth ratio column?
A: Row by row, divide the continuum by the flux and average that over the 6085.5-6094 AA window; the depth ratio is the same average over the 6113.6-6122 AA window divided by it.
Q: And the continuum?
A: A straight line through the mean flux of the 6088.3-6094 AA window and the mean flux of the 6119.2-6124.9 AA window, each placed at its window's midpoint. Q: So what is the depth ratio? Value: 0.98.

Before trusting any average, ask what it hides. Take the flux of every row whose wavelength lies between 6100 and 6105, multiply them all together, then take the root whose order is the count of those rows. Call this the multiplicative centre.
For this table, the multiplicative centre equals 123.0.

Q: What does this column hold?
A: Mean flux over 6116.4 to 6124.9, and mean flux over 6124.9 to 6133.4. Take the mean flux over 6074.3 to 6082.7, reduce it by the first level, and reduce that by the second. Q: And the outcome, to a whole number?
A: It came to -122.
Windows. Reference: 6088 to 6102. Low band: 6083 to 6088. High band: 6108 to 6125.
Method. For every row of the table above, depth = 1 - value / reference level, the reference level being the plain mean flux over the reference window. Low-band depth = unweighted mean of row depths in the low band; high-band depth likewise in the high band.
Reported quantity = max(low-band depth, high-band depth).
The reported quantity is 0.017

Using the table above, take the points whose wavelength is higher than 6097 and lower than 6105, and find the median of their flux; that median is 125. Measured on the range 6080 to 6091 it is 127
